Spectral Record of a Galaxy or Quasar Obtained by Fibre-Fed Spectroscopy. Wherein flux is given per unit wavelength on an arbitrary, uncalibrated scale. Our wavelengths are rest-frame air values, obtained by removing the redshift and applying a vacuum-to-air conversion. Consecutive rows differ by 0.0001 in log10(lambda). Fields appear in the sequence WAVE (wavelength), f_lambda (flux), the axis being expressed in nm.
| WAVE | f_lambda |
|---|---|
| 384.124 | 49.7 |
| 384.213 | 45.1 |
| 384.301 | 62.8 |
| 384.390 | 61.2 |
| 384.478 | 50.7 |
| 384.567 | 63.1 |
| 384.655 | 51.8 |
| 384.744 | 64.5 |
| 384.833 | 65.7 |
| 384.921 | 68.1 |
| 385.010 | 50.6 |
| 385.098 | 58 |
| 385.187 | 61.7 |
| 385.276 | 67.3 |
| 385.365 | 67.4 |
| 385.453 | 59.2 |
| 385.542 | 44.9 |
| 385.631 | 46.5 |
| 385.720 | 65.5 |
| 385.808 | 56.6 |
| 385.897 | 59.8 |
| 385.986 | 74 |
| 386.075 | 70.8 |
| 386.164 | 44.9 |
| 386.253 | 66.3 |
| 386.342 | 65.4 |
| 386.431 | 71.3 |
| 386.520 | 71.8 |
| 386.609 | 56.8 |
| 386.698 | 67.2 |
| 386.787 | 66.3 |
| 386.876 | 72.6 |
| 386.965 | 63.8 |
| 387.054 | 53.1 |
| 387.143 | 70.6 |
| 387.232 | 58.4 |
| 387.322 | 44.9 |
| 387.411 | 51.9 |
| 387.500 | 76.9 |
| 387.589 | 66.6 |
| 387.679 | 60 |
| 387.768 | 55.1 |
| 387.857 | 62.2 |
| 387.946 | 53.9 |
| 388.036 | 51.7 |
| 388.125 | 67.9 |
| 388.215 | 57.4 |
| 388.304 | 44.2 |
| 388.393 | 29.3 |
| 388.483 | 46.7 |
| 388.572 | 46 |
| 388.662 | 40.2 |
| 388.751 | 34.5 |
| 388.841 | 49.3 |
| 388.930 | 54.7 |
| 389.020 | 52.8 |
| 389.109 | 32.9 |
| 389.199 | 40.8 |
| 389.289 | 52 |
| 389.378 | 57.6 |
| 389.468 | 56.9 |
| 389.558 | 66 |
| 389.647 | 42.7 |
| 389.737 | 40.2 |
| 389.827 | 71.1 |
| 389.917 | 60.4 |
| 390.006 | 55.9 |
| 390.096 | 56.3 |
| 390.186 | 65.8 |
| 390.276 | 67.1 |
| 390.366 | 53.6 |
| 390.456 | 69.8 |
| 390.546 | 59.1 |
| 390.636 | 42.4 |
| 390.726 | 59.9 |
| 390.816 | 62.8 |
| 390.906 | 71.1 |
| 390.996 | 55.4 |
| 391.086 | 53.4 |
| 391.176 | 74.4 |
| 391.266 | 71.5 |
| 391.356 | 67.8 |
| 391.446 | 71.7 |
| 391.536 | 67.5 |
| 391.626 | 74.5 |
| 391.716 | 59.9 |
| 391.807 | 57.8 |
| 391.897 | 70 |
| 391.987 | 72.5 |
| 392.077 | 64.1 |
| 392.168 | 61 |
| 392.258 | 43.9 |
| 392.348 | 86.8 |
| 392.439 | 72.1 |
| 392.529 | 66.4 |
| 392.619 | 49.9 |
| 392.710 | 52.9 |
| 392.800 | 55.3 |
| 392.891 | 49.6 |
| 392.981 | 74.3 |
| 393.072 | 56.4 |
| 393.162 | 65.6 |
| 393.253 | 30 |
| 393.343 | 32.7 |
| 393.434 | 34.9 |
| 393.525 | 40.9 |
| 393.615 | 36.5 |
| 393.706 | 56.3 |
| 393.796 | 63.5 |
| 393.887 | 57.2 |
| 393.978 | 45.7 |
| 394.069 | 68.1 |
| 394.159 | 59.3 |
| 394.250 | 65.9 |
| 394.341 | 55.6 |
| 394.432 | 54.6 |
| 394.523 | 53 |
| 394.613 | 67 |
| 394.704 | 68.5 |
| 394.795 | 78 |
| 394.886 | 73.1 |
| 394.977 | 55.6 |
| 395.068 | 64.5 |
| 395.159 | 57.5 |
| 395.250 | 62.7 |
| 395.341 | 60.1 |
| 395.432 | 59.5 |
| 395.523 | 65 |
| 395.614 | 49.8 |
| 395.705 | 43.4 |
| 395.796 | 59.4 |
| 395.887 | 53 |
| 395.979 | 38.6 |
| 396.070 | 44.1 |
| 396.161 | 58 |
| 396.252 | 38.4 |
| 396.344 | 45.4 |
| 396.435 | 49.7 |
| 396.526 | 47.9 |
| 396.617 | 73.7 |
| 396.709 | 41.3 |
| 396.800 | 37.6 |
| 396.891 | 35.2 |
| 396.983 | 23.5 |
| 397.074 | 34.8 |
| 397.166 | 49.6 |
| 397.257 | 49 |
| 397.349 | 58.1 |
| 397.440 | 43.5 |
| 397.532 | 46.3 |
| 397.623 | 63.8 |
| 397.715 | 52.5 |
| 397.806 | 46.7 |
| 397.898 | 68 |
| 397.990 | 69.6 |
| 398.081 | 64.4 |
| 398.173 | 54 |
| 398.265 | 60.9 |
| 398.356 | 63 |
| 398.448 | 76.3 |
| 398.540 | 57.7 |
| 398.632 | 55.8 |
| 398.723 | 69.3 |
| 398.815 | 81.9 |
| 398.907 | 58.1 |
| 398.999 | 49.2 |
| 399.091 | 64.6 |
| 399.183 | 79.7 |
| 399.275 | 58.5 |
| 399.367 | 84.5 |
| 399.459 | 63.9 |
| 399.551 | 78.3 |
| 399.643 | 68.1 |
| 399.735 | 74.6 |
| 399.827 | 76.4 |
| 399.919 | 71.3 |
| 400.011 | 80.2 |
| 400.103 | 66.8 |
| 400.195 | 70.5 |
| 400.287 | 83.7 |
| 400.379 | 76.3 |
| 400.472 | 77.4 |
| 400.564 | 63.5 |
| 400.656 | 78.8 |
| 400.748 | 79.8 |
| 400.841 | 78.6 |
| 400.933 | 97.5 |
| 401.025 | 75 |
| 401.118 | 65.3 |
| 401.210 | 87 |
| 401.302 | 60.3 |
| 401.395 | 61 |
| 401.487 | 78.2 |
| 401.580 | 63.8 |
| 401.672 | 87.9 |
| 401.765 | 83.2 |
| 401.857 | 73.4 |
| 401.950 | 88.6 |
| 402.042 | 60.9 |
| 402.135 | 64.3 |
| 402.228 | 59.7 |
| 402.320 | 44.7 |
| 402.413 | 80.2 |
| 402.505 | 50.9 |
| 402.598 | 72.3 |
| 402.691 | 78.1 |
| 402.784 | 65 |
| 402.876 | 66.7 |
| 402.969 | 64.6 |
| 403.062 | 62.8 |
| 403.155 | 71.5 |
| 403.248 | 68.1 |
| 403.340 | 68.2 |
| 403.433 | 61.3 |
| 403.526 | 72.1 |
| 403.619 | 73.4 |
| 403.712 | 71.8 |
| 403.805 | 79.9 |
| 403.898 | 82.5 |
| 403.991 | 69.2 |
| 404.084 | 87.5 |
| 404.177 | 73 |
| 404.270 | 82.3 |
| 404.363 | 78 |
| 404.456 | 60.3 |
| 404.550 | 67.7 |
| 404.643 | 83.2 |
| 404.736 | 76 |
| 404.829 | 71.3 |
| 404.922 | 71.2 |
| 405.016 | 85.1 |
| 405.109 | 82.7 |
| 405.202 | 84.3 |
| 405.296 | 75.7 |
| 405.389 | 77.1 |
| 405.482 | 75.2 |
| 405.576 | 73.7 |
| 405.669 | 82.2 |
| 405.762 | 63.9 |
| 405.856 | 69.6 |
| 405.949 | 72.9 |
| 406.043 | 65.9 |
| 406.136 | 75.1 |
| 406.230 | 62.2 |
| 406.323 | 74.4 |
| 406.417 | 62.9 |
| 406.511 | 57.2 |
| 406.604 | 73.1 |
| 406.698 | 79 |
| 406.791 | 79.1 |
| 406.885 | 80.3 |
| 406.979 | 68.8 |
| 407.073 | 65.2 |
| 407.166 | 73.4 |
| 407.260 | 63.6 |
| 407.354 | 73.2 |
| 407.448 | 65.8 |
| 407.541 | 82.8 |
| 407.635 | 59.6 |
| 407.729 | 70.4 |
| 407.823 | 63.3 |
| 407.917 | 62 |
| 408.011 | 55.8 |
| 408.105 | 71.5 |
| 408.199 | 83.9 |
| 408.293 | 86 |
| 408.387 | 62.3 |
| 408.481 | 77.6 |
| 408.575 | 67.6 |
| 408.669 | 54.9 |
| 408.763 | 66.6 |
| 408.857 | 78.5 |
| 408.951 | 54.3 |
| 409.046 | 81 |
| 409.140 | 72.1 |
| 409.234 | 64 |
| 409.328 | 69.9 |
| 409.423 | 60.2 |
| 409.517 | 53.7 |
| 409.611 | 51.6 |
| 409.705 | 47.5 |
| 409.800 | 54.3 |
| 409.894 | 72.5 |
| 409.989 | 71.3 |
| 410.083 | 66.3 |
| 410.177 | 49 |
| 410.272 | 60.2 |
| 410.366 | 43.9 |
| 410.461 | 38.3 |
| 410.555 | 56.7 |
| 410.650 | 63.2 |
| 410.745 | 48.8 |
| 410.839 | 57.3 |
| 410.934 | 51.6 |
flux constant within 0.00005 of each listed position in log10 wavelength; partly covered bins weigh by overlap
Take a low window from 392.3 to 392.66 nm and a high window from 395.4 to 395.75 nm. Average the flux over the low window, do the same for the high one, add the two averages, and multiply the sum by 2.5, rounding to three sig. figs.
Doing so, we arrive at 308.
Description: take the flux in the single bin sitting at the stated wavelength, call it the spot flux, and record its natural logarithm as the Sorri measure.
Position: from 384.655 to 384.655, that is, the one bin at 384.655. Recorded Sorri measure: 3.9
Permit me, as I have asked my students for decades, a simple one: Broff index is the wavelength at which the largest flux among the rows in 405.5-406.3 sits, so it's 405.669 nm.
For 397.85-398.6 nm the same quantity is 398.448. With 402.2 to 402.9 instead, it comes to 402.413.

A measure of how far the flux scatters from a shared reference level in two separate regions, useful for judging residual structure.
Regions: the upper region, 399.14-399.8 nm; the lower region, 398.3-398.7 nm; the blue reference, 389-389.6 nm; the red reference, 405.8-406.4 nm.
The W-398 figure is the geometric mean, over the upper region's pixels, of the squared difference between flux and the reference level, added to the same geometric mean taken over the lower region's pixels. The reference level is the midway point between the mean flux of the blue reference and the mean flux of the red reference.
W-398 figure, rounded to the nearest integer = 109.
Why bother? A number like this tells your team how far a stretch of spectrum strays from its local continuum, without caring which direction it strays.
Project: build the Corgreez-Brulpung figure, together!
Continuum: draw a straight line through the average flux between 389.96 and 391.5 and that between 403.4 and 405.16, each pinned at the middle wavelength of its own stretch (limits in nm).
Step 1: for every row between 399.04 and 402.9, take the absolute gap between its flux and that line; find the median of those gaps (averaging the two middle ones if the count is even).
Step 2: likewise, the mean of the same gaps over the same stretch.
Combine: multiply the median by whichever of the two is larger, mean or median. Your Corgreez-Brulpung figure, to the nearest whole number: 70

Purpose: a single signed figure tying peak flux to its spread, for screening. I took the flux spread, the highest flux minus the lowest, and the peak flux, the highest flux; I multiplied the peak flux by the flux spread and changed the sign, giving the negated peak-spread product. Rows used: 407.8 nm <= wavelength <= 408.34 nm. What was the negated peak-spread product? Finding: -2597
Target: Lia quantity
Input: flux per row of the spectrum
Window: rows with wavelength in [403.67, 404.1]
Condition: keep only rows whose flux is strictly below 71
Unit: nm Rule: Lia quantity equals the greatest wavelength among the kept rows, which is 403.991 nm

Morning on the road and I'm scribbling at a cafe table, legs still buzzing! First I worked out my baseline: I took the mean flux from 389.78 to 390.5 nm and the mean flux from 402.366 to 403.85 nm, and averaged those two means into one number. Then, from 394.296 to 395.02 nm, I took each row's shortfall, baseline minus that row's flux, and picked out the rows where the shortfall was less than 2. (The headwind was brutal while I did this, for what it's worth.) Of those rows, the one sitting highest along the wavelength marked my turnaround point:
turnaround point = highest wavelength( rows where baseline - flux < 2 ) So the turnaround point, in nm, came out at 394.886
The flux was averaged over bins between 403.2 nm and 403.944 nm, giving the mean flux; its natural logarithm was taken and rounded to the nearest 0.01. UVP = 4.28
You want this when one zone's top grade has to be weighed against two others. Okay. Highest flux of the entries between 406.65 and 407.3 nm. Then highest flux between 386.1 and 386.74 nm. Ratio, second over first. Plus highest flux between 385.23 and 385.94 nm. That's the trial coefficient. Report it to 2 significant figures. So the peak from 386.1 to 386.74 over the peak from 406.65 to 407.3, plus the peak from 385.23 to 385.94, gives 68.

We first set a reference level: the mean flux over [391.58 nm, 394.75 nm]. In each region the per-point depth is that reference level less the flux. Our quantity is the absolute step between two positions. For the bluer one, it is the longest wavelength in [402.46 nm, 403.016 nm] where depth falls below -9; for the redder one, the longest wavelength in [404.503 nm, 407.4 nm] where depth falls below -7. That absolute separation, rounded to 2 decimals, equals 4.66 nm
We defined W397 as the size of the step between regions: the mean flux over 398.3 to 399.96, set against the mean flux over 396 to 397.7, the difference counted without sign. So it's 21.7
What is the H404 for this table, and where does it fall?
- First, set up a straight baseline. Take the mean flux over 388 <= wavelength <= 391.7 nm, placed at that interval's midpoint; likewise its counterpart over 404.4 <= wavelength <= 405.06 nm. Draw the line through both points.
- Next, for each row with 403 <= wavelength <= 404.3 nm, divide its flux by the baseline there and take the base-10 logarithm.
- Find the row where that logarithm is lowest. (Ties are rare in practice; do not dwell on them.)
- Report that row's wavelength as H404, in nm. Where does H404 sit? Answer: 403.433 nm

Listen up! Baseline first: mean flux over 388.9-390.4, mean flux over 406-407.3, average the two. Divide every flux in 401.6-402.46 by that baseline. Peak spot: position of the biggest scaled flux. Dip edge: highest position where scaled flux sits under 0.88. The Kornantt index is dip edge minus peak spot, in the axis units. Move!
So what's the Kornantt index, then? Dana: 0.37 nm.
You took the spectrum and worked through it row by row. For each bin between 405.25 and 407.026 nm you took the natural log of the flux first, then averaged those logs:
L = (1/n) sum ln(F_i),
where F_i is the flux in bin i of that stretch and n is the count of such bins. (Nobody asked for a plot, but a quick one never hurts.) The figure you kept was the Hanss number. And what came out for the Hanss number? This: 4.27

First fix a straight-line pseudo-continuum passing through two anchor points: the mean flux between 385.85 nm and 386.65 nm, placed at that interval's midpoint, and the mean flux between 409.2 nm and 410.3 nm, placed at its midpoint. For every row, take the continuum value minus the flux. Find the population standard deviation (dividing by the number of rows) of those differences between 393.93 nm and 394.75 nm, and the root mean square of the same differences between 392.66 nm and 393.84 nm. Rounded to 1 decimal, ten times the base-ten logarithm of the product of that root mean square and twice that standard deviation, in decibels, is 24.6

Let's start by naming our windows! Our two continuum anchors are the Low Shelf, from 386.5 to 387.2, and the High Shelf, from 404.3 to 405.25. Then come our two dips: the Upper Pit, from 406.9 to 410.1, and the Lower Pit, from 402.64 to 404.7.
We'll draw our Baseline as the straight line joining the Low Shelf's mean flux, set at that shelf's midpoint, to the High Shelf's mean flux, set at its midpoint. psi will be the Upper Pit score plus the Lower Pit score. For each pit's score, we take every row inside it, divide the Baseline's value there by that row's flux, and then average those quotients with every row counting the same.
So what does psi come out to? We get 2.25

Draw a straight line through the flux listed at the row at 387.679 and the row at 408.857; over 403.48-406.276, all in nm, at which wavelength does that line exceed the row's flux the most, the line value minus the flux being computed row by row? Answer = 404.456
